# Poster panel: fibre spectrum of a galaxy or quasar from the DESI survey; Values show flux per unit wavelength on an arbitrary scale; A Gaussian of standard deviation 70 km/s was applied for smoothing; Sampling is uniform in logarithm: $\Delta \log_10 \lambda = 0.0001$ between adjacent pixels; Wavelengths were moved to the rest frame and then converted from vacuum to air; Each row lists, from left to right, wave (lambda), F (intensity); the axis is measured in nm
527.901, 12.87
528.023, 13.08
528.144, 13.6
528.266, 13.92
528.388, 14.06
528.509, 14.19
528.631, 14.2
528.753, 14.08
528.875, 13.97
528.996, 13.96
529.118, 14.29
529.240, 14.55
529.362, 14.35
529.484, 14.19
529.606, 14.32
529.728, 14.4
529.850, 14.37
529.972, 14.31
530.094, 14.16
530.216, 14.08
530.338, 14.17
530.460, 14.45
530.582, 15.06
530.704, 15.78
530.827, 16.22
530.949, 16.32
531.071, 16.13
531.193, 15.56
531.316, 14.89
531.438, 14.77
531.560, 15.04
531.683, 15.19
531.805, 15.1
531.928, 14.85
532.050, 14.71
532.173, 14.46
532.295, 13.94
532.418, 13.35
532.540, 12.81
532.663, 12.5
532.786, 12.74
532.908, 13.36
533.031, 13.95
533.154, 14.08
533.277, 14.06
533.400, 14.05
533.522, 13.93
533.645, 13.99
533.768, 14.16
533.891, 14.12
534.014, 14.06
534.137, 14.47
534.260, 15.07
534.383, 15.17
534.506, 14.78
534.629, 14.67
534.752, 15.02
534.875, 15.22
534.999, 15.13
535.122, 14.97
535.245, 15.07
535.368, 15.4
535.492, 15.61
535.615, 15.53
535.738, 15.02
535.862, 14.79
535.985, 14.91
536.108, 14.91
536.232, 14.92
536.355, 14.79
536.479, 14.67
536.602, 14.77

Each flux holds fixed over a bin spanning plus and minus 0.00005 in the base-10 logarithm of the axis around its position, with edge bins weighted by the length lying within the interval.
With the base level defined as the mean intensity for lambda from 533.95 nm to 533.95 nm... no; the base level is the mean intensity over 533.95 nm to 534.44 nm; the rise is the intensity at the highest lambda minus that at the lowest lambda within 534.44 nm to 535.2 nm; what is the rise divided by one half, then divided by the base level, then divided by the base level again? 0.002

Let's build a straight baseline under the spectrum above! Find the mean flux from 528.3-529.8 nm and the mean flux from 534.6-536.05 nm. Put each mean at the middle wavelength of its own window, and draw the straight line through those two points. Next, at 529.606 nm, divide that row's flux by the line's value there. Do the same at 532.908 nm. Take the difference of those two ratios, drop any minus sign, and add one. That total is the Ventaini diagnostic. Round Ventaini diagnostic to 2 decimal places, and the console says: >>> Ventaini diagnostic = 1.10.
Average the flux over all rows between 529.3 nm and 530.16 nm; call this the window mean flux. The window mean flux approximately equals 14.3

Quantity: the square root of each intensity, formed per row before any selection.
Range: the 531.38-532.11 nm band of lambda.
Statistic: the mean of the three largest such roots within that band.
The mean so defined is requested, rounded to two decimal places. 3.89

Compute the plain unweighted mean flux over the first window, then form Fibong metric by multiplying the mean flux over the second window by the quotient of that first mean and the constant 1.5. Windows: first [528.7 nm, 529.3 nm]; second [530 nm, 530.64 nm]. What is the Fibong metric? 136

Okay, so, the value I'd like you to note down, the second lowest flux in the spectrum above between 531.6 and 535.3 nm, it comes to 12.74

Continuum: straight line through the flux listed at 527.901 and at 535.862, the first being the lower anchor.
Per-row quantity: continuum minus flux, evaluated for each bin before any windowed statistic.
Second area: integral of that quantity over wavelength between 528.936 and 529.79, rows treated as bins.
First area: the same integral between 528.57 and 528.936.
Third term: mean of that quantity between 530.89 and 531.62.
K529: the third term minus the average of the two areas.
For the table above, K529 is -1.1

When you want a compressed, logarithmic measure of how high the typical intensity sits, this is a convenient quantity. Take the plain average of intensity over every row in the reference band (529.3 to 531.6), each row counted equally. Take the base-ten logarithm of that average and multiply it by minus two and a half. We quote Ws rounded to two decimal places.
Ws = -2.93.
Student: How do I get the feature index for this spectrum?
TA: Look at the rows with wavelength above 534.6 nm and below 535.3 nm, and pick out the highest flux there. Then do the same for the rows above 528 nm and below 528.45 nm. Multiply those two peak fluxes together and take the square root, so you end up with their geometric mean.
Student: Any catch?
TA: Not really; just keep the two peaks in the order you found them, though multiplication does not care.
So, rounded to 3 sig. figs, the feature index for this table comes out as 14.6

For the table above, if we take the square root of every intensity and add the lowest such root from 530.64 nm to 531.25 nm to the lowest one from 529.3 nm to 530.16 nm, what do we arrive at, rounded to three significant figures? 7.71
